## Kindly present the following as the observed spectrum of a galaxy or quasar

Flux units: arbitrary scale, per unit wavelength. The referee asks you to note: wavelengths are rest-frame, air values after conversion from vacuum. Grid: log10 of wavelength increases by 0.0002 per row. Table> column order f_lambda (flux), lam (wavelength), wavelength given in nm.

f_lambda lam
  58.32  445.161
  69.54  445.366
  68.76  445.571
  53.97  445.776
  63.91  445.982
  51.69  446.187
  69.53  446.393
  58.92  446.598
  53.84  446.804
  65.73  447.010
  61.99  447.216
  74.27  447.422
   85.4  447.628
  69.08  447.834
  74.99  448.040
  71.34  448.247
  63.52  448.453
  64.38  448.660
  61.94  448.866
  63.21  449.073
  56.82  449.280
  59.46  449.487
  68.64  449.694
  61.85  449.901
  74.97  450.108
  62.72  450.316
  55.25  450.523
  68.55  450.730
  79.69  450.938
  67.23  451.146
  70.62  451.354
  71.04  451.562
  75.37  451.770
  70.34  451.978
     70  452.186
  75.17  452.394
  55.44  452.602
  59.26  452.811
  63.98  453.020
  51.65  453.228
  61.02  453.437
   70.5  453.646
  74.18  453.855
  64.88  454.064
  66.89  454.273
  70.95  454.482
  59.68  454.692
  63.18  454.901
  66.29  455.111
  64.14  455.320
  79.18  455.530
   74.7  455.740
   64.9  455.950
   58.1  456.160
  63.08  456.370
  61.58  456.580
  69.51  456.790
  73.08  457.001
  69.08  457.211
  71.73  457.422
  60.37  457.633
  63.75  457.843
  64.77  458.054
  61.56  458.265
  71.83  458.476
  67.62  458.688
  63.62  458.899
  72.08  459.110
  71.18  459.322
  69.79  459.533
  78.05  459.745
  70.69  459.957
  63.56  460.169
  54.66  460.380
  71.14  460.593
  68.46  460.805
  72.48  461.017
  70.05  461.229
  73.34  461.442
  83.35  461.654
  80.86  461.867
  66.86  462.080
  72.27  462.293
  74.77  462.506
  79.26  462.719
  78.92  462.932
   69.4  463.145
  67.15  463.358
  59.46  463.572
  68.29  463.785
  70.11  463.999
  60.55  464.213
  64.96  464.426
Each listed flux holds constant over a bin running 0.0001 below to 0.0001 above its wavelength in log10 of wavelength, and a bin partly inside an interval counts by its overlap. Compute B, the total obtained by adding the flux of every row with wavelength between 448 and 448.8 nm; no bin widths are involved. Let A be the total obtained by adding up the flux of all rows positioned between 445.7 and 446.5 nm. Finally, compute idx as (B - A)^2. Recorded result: 1234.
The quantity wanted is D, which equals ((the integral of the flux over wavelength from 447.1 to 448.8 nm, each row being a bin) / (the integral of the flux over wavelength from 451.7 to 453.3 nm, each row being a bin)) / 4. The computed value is 0.29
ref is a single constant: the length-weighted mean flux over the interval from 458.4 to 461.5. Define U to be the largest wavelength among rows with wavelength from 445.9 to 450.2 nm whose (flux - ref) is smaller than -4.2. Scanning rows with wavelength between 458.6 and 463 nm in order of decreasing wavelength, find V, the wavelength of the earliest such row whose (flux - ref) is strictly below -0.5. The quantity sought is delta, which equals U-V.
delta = -12.18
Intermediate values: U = 449.901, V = 462.080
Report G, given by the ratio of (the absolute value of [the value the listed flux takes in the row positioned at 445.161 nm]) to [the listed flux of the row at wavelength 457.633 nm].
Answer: 0.97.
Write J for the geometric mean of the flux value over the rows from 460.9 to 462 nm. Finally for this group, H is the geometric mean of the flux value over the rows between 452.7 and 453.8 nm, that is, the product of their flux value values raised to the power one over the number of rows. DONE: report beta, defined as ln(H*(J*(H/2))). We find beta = 11.9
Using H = 61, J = 76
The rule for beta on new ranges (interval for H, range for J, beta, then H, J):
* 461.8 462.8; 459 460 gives 12.2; 75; 72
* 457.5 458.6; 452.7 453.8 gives 11.7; 64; 61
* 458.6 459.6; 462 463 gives 12.1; 69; 74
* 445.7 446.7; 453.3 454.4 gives 11.7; 59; 67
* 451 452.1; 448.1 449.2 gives 12.0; 71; 65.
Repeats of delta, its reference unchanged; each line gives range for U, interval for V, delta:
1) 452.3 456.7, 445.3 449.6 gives 7.09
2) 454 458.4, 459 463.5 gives -5.09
